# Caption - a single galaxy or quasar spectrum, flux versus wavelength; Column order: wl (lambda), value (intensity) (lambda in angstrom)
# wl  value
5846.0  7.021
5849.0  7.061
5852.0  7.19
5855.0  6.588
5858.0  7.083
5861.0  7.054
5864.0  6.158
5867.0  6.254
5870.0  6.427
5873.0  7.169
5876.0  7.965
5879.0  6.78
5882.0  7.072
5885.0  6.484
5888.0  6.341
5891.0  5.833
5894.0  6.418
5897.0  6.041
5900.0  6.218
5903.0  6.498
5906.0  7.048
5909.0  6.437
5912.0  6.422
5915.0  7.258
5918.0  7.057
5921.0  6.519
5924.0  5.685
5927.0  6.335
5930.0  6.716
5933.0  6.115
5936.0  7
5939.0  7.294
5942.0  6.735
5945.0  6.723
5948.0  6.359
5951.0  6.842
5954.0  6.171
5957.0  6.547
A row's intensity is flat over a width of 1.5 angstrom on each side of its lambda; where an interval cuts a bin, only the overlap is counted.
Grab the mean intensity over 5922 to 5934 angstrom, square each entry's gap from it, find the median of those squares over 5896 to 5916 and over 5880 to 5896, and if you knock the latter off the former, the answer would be -0.02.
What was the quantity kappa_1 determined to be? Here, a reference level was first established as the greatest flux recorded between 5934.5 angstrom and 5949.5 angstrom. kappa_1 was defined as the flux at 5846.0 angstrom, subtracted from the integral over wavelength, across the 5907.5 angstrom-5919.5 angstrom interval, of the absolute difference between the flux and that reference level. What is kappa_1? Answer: -1.0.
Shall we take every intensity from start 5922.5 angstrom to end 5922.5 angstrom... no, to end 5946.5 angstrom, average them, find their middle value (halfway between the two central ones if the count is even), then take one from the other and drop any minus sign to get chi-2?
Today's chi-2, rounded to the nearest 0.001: 0.144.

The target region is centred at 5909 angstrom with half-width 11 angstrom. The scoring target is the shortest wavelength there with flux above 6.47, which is 5903.0 angstrom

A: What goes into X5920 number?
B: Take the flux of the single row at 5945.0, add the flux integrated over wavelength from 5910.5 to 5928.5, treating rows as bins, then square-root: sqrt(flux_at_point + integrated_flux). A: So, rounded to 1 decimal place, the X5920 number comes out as 11.2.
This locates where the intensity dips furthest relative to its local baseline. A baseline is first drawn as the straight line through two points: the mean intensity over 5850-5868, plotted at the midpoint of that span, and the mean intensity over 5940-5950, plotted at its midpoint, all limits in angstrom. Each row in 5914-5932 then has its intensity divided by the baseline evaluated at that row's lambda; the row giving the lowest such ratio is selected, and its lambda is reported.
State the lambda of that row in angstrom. 5924.0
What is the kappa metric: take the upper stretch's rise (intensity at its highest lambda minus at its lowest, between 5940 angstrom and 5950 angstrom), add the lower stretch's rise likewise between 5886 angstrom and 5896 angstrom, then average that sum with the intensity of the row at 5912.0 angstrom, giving 3.1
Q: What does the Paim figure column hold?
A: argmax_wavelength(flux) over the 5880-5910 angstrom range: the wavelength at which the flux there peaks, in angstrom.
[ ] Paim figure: 5882.0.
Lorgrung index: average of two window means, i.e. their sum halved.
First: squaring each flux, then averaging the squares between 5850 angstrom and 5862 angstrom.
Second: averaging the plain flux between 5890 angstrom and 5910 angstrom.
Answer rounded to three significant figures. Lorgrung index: 27.6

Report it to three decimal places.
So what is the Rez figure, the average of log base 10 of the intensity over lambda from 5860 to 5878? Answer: 0.833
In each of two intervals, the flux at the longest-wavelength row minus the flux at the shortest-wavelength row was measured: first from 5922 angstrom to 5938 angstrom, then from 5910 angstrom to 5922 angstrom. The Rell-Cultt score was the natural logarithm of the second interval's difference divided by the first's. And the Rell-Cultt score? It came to -2.6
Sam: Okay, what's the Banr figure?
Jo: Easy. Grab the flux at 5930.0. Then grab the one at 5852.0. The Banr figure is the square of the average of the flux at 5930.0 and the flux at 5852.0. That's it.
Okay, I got 48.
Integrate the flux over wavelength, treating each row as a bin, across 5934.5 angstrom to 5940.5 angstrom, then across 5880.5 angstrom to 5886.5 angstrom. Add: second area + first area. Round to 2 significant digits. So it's 84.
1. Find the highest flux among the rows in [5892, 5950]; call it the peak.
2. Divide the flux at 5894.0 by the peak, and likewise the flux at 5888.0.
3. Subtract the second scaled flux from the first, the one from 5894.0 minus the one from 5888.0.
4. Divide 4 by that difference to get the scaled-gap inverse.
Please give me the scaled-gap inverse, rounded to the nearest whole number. 379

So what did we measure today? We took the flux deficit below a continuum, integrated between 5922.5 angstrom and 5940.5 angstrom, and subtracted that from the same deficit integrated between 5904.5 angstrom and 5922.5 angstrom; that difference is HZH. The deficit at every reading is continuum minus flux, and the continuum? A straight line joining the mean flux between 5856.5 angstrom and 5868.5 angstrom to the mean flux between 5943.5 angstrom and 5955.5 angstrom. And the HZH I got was -4.4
